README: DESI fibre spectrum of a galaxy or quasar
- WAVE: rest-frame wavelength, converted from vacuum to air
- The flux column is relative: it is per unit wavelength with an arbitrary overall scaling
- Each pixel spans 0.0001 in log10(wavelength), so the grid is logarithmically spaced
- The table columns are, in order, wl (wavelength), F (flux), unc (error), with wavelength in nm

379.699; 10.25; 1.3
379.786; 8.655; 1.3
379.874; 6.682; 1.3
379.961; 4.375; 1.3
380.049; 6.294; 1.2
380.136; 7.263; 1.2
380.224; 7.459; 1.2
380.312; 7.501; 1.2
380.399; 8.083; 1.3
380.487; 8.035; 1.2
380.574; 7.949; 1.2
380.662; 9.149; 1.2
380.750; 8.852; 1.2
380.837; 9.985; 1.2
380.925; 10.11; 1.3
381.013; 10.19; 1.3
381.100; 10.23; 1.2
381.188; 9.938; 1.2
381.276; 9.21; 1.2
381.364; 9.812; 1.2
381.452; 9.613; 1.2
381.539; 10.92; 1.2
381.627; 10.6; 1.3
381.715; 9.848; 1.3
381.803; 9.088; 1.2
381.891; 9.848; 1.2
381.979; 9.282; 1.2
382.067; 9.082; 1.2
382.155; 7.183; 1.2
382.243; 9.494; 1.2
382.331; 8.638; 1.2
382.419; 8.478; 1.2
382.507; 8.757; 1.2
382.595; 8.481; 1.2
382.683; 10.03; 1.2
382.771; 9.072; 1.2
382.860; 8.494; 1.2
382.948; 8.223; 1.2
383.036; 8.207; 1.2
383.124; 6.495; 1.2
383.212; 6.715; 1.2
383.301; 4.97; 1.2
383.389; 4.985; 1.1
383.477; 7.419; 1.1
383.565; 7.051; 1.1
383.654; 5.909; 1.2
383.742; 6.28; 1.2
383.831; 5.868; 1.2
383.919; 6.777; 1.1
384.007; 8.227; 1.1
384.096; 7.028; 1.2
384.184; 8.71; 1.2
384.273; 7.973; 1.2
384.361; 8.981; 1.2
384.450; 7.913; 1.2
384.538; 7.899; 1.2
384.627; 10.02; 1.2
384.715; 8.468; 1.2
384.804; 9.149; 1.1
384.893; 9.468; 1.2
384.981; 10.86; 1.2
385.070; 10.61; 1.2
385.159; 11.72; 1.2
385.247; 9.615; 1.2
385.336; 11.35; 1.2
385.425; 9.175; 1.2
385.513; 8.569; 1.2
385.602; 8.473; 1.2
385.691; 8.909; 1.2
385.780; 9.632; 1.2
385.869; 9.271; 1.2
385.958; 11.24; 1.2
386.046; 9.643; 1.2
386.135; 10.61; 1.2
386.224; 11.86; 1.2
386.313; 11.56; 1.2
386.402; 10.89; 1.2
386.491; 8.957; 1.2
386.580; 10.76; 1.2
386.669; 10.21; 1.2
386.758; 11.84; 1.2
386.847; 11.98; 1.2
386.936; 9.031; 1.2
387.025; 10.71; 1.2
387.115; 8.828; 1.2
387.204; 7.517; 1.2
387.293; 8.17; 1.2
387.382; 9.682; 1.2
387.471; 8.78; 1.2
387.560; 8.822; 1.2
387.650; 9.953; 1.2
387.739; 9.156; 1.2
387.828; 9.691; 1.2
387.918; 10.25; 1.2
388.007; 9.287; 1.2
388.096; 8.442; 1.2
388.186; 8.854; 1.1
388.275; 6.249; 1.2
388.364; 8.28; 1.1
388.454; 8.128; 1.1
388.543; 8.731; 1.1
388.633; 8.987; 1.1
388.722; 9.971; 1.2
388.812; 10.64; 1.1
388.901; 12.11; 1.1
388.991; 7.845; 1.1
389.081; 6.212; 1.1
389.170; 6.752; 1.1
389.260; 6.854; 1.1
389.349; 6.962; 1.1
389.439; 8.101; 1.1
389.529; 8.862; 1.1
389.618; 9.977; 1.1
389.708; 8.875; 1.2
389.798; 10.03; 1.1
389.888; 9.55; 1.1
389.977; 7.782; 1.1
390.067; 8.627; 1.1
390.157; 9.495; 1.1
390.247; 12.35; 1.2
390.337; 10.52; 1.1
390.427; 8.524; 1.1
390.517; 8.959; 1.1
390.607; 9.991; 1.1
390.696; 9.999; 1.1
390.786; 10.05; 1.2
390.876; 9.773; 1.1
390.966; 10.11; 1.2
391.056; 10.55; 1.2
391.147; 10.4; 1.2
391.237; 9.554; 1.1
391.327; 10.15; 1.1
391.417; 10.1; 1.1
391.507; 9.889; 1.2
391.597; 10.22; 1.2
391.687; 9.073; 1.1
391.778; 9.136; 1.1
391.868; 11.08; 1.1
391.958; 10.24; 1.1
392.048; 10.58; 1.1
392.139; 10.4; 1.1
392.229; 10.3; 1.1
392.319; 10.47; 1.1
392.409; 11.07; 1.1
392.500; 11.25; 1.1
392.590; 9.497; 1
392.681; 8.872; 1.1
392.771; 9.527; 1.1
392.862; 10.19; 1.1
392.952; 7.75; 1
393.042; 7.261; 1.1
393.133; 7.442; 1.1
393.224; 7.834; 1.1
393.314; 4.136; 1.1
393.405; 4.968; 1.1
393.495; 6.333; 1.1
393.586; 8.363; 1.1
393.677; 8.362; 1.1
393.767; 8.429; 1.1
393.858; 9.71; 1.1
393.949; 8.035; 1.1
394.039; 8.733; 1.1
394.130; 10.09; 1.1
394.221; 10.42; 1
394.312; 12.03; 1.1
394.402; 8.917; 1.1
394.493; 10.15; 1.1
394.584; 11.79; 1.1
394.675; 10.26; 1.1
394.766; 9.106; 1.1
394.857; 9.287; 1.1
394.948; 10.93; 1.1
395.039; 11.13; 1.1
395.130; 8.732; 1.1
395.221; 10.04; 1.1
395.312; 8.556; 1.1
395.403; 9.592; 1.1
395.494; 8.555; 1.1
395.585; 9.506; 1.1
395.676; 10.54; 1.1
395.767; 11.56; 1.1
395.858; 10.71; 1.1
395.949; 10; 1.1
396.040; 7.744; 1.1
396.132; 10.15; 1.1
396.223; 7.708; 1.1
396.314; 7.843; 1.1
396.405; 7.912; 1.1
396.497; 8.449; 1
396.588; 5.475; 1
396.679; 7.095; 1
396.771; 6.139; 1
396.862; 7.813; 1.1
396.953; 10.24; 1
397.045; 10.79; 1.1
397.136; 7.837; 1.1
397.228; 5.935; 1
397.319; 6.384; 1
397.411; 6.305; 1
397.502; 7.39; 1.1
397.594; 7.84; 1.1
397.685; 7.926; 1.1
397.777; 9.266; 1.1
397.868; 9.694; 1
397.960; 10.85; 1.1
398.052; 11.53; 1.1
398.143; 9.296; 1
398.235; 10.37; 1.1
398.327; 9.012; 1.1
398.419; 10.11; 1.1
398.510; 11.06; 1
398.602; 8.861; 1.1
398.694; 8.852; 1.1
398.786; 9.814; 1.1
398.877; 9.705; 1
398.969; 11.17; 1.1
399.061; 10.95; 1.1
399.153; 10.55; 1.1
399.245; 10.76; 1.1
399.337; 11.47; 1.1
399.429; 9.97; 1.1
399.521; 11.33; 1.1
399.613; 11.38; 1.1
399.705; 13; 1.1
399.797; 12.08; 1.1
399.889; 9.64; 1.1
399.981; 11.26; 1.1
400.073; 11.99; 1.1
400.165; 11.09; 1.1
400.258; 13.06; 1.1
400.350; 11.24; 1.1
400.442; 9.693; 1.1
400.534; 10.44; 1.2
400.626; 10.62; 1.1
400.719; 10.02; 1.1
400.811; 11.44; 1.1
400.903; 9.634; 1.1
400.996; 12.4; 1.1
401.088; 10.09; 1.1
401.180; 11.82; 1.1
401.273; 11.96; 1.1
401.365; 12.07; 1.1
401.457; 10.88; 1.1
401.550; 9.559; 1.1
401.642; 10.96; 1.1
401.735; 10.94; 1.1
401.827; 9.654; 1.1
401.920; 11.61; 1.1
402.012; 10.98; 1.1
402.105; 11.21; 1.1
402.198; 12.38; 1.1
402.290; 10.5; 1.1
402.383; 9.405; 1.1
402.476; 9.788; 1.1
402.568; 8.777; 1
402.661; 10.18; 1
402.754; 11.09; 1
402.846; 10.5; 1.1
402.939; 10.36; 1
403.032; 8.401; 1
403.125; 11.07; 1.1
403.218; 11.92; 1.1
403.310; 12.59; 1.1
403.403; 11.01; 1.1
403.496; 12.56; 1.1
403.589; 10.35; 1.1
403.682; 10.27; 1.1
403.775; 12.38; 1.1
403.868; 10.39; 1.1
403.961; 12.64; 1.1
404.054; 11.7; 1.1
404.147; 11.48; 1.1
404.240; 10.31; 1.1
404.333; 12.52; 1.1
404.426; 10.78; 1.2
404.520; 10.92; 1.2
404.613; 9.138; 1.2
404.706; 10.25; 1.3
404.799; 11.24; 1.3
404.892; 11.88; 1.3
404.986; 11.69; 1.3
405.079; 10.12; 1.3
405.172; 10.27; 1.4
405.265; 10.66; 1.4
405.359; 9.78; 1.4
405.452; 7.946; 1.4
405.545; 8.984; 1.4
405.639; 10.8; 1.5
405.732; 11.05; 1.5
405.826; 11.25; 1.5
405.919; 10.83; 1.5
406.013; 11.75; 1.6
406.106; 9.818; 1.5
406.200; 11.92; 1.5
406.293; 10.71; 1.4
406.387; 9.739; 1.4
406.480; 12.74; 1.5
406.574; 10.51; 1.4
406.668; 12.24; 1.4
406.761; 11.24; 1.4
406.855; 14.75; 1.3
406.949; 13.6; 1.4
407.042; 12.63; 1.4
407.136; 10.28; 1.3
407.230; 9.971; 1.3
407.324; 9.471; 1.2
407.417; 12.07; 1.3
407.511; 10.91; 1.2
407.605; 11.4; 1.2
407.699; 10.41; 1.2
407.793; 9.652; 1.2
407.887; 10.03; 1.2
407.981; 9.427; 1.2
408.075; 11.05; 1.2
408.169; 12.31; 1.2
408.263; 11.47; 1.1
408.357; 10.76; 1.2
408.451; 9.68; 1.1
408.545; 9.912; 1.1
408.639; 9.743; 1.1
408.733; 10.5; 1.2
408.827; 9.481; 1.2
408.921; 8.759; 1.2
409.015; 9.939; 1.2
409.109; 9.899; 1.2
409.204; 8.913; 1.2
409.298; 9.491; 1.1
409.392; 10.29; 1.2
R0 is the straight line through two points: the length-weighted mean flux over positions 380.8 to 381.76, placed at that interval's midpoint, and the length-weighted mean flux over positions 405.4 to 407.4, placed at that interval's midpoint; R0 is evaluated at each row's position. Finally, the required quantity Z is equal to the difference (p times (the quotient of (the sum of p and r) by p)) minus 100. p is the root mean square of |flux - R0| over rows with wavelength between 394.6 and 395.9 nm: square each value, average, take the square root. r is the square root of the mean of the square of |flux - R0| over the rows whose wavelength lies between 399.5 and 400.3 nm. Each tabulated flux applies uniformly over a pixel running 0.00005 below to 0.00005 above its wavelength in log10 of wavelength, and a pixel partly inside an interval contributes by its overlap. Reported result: -97.5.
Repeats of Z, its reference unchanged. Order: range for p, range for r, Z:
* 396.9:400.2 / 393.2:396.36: -95.9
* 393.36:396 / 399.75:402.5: -97.1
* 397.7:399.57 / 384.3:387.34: -97.7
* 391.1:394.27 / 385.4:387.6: -96.5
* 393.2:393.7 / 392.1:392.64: -95.2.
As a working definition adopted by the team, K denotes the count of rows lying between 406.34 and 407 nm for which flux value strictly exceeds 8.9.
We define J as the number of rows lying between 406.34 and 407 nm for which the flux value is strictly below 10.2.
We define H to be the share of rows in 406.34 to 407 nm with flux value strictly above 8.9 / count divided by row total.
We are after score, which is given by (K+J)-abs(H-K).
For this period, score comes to 2.0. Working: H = 1.0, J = 1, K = 7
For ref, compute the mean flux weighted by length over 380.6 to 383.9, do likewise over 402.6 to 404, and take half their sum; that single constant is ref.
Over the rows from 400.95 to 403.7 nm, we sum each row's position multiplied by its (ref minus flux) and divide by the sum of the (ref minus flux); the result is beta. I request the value 402.24 nm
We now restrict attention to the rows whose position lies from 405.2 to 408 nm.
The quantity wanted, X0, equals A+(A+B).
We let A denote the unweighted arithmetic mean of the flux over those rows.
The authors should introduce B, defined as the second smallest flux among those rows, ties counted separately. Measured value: 31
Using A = 10.9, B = 8.984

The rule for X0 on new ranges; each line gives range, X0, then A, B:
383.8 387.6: 26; 9.4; 6.777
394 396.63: 27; 9.5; 7.708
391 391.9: 29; 10.0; 9.136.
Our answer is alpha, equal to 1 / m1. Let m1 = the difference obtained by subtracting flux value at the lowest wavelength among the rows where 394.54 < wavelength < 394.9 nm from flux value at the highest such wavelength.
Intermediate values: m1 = -2.5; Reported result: -0.4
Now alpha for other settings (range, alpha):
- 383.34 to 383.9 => 1.1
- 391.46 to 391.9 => 0.8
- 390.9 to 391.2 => 3.4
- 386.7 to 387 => -0.4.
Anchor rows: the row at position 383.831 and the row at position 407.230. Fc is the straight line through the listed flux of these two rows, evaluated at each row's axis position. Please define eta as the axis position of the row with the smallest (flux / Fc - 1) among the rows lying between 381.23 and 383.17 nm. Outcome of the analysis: 383.124 nm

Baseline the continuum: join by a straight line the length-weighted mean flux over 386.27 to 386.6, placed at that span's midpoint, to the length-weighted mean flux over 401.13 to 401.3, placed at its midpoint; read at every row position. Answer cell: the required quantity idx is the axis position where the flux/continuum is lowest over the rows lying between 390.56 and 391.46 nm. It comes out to 391.237 nm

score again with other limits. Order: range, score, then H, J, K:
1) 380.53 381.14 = 6.7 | 0.7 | 6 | 5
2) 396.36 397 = 6.1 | 0.1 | 6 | 1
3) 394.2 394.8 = 4.0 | 1.0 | 3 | 7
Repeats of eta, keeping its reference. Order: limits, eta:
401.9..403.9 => 403.032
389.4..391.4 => 389.977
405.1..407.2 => 405.452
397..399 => 397.228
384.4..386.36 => 384.538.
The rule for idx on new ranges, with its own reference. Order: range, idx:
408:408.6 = 408.451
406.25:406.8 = 406.387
